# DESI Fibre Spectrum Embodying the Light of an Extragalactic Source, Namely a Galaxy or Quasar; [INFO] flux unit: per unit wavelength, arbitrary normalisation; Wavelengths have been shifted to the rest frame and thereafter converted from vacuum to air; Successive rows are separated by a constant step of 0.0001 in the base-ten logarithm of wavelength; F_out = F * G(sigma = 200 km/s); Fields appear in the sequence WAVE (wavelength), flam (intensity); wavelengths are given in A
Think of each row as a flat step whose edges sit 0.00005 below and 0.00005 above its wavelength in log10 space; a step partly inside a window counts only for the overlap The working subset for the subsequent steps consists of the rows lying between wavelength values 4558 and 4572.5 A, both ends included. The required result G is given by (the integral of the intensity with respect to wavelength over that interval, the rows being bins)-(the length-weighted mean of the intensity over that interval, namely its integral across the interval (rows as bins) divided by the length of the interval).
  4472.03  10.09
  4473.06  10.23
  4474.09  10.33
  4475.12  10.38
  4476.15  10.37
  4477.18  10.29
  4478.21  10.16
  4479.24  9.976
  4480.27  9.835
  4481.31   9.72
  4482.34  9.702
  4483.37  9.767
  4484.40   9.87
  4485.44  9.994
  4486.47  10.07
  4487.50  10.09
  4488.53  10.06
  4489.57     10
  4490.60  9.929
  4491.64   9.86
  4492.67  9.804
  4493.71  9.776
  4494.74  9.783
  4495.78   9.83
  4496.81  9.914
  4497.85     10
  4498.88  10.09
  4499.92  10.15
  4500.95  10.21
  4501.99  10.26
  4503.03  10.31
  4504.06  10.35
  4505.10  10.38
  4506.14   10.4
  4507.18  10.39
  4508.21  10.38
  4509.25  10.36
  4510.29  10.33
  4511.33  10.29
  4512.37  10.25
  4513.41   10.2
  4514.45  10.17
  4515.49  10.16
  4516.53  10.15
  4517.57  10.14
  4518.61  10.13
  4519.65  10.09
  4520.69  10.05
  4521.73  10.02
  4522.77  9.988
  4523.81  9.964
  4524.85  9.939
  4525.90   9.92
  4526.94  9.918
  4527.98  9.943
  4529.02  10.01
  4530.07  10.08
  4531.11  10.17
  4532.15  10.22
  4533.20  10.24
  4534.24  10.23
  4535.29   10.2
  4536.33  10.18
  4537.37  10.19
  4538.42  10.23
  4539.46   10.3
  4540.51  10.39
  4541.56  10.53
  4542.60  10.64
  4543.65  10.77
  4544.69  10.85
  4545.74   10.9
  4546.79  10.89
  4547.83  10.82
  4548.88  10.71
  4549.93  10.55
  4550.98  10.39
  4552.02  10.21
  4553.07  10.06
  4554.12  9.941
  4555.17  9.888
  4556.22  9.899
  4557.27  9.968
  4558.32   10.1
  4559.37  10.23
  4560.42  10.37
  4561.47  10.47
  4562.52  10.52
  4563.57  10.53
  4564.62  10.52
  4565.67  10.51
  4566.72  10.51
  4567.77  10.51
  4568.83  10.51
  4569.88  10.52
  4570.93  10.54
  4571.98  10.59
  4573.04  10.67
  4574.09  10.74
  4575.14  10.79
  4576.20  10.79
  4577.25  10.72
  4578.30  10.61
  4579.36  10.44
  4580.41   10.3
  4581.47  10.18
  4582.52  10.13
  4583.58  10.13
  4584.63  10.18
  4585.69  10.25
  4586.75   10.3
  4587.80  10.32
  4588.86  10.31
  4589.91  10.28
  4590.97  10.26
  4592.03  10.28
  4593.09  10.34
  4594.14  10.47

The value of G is 141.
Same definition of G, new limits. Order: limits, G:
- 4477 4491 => 129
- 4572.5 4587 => 141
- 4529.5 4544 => 139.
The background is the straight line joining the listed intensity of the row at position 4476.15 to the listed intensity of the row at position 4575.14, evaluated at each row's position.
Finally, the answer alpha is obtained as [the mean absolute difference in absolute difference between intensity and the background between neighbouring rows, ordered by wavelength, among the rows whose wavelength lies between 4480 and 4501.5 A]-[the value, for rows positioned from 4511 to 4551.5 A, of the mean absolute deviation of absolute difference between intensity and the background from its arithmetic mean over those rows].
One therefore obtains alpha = -0.08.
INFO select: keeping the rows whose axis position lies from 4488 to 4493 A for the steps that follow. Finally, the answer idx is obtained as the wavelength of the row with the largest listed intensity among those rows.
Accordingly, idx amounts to 4488.53 A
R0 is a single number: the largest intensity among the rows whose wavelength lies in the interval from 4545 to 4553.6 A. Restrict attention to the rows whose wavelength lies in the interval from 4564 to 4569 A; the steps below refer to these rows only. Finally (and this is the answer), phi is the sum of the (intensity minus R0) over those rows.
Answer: -1.9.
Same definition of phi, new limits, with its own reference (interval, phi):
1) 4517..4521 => -3.2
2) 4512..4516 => -2.8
